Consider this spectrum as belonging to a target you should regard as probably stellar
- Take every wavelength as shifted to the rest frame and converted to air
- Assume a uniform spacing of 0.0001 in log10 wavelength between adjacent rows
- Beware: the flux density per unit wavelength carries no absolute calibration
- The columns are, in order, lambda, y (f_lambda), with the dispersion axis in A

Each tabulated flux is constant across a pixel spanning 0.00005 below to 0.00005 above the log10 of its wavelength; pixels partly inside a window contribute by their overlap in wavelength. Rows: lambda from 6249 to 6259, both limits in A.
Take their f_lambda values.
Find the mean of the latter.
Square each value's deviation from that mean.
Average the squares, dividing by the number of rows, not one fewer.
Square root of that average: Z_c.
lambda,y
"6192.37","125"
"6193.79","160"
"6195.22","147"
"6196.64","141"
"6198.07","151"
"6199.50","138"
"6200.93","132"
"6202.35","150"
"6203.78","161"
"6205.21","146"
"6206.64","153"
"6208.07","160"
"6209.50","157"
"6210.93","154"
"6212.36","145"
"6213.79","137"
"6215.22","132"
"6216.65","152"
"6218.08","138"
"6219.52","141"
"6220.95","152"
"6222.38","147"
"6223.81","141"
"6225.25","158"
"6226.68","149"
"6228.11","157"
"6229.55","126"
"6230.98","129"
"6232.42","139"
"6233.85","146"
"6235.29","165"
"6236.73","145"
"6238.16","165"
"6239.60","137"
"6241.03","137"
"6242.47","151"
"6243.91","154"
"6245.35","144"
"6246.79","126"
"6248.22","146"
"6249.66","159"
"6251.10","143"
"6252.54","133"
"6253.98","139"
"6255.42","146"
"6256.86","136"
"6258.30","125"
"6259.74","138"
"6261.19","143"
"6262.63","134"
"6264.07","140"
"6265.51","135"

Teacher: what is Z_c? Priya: 10.0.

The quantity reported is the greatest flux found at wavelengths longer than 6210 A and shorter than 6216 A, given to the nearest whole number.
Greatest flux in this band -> 154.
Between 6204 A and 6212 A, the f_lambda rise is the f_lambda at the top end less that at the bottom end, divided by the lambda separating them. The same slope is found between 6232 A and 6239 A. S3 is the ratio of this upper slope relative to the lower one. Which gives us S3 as 3.2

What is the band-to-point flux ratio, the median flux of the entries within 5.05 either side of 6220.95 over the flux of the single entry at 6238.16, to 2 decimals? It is 0.89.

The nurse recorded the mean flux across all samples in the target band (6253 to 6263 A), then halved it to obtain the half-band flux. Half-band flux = 68.6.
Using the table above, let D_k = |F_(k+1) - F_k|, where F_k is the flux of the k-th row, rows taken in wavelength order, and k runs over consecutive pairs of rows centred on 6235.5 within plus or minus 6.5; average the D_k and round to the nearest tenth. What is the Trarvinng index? 13.4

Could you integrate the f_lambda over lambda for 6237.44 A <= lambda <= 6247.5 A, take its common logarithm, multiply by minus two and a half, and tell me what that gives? -7.9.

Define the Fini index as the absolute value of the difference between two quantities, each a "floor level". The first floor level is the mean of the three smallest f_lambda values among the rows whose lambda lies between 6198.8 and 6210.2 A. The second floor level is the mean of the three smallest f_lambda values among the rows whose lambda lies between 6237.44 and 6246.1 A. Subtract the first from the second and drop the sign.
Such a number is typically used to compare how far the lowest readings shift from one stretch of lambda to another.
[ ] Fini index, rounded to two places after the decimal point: 0.67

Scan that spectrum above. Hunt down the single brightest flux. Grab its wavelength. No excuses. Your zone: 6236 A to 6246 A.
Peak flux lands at 6238.16 A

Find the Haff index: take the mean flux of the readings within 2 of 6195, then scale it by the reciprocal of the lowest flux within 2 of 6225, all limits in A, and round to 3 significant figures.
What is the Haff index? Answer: 1.06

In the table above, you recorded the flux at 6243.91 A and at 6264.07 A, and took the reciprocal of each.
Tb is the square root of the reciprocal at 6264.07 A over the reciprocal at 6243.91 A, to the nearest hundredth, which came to 1.05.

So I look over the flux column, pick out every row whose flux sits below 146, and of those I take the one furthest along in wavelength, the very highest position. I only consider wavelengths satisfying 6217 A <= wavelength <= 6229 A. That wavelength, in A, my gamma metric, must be 6223.81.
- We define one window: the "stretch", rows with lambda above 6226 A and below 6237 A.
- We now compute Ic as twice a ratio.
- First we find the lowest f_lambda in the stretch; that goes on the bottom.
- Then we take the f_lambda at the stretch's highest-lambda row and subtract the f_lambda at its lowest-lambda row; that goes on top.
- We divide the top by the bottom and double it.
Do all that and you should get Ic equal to -0.06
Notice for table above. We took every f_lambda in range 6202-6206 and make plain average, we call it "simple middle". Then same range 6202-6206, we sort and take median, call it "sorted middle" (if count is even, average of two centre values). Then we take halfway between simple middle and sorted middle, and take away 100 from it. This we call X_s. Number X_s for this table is 51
